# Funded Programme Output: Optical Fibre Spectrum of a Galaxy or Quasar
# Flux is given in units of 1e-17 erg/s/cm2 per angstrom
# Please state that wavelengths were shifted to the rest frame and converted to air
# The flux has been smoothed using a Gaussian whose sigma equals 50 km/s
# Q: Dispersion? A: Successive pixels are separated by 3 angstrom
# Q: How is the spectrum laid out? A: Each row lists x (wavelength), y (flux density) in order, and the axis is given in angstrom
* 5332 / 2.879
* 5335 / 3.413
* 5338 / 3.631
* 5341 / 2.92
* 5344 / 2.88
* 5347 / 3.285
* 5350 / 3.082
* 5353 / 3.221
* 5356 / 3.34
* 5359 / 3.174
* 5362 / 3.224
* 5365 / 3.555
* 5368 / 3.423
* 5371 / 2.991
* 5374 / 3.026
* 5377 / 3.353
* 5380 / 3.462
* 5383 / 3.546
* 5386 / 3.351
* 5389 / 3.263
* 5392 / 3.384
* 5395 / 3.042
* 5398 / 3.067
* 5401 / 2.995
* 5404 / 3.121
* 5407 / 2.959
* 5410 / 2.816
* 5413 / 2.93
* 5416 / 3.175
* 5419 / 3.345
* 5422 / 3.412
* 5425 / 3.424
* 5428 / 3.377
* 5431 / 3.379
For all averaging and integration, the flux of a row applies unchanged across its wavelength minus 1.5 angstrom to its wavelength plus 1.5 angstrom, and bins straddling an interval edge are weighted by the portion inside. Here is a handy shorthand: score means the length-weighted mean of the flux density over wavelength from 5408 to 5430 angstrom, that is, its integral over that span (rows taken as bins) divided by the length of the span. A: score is 3.21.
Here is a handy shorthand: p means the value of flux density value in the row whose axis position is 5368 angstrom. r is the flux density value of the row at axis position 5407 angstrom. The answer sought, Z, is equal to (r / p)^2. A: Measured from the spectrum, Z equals 0.7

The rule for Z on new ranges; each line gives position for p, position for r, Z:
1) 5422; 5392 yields 1.0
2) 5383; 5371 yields 0.7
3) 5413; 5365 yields 1.5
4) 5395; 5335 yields 1.3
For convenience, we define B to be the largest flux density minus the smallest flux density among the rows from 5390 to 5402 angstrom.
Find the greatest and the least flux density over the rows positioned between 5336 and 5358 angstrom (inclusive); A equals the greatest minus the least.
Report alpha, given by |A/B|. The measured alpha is 1.9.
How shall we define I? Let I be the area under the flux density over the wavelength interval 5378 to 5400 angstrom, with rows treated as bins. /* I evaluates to 73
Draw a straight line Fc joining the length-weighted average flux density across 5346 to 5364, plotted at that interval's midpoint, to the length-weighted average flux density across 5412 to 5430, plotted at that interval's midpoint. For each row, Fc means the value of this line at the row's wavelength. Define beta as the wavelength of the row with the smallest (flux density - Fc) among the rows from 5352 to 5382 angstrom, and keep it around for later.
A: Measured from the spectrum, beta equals 5371 angstrom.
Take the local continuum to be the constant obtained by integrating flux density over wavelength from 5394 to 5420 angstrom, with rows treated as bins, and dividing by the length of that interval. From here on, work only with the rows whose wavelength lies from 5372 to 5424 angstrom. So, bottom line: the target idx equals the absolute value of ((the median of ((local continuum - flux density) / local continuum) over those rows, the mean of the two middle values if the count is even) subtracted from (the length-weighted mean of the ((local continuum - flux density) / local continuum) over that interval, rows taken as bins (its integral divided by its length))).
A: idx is 0.0054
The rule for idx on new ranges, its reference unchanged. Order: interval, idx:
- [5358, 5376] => 0.0125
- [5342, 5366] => 0.0051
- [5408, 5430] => 0.0446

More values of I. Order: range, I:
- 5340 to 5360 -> 63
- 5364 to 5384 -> 67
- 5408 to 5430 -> 71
